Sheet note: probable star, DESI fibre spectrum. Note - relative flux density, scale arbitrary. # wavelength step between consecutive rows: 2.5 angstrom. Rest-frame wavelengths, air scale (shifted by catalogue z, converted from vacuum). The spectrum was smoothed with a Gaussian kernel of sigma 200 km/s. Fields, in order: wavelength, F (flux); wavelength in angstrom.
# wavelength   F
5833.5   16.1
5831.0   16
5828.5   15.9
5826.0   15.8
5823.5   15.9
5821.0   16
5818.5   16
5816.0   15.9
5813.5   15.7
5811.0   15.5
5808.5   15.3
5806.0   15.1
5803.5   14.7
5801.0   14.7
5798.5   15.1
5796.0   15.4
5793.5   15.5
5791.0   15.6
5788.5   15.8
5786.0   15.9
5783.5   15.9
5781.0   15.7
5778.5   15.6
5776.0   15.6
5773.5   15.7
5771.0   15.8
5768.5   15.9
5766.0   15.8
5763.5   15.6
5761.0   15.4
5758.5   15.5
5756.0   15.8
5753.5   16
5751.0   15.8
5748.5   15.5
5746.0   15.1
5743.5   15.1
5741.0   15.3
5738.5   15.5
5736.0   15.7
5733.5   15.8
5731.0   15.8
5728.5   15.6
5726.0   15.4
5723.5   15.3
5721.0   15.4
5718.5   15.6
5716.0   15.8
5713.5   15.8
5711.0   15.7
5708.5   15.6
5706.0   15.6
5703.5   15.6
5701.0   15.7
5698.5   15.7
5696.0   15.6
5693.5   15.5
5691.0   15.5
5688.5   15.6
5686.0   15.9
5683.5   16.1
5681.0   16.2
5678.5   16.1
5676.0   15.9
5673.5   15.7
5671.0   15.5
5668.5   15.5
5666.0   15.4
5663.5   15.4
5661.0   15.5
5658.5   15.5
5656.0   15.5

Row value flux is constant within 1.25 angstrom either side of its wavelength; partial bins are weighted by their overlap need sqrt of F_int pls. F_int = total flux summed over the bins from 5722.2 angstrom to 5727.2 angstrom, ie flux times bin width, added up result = 8.8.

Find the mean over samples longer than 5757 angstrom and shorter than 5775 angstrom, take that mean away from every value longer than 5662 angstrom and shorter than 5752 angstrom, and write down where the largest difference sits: 5681.0 angstrom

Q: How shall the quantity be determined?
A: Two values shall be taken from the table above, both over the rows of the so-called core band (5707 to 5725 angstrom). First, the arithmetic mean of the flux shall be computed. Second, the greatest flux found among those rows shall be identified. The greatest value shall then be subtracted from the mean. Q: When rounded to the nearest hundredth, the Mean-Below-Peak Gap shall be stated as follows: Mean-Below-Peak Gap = -0.20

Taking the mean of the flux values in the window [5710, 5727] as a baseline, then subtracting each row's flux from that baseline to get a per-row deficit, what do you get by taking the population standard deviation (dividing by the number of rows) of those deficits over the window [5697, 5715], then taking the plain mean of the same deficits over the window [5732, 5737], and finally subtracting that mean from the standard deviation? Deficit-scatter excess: 0.25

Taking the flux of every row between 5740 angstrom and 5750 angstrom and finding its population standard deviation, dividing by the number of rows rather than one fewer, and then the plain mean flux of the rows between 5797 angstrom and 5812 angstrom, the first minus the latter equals -14.9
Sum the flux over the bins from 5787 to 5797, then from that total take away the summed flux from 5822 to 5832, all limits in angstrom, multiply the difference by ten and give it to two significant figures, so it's -13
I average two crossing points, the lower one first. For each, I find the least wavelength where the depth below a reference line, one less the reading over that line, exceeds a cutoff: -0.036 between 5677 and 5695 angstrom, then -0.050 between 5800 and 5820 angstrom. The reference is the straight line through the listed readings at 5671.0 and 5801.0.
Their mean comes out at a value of 5743.5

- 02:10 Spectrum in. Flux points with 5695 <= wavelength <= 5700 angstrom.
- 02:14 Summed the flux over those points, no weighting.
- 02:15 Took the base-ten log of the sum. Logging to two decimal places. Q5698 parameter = 1.50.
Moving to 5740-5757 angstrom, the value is 2.04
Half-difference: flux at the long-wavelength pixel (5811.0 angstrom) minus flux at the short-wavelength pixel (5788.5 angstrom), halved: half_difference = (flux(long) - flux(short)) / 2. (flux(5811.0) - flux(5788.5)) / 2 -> -0.150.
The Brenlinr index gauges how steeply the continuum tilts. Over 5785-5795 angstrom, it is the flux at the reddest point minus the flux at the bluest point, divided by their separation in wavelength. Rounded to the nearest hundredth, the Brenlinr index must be -0.05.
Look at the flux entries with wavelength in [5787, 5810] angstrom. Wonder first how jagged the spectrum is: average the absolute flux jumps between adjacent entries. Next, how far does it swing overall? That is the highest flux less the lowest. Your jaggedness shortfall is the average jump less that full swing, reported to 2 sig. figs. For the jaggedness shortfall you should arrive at -0.89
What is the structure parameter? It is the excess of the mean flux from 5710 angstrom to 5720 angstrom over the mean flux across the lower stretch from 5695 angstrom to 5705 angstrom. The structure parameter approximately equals 0.07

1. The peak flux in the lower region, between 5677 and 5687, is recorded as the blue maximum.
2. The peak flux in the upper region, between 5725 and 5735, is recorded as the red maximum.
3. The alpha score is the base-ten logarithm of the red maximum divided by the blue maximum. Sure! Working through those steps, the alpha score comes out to -0.011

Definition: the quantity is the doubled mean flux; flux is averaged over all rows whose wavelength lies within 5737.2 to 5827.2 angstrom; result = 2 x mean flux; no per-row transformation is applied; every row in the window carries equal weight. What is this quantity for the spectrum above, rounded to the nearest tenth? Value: 31.1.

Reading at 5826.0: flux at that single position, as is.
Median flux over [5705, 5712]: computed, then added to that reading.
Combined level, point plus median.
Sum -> 31.4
